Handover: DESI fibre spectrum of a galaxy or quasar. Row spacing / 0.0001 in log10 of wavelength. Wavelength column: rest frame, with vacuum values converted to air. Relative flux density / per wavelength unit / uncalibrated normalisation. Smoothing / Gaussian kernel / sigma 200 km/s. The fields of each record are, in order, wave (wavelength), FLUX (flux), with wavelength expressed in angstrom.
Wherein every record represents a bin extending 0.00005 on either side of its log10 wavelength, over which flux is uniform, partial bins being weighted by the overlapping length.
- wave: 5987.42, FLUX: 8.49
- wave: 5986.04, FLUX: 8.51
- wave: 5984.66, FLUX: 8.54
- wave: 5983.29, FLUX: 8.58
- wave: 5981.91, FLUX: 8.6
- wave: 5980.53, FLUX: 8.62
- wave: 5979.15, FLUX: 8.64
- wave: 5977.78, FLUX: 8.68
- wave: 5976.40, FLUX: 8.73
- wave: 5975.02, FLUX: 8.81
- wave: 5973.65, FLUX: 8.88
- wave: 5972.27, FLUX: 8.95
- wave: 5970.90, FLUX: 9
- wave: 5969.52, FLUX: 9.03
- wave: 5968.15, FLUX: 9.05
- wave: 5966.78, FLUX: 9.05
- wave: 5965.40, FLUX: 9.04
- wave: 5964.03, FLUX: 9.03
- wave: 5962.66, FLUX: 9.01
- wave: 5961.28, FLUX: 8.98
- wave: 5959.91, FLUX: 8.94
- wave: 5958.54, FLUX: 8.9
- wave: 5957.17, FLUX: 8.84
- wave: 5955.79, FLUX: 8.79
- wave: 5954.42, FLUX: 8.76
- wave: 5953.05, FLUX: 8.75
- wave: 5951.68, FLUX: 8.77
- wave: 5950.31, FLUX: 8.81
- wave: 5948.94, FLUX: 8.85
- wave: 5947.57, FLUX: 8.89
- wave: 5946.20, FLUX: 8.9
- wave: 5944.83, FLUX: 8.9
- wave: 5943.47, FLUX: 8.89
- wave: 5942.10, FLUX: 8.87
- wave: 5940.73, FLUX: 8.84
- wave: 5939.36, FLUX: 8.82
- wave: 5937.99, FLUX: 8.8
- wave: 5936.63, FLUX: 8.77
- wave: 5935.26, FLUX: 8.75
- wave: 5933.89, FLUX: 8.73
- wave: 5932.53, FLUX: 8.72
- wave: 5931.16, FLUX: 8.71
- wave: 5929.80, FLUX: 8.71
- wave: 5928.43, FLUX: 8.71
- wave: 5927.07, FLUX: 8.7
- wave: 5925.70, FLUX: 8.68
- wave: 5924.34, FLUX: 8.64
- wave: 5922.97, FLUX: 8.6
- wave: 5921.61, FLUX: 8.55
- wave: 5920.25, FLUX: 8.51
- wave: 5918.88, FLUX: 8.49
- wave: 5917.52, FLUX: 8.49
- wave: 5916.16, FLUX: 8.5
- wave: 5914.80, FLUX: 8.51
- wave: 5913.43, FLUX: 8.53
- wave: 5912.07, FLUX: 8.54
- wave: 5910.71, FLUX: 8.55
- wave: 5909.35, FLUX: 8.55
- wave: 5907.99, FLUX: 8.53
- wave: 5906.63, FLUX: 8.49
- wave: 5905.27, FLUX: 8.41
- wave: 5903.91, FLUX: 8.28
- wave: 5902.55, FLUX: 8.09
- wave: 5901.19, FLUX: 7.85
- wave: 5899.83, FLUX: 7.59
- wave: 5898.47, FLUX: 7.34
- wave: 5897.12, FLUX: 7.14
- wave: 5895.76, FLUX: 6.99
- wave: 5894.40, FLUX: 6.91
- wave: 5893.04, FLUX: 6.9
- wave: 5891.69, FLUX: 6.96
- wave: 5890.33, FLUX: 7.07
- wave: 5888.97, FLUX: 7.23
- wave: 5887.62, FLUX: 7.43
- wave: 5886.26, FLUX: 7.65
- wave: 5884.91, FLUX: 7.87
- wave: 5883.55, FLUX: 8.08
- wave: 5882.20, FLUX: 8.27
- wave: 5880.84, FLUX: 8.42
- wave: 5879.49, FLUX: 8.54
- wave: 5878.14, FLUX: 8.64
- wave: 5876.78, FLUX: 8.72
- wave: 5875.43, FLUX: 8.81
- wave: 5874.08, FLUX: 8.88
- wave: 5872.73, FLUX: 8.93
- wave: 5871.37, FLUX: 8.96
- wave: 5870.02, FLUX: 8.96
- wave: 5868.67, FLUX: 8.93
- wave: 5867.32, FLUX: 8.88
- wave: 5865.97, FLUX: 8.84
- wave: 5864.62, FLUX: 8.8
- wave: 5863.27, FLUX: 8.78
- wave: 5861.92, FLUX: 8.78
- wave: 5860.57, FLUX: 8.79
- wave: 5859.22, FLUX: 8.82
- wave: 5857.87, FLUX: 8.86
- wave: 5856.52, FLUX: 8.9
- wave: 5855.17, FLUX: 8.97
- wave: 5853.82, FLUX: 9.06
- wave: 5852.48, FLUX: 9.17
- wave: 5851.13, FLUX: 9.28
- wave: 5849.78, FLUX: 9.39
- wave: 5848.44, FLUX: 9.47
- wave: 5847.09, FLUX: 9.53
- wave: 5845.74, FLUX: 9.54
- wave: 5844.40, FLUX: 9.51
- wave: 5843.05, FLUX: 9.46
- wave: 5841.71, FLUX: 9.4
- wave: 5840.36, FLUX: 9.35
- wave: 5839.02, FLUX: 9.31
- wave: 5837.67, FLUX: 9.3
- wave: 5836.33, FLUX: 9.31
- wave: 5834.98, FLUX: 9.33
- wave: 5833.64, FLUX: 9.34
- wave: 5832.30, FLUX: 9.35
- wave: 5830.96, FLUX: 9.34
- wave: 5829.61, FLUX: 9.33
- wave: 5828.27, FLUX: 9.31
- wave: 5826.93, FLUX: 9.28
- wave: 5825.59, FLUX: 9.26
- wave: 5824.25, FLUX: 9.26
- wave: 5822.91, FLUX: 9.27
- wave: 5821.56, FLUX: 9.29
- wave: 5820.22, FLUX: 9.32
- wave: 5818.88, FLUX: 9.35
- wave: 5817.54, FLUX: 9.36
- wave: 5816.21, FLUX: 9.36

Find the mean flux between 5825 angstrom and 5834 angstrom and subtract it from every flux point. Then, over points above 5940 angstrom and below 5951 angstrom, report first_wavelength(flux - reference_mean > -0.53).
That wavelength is 5940.73 angstrom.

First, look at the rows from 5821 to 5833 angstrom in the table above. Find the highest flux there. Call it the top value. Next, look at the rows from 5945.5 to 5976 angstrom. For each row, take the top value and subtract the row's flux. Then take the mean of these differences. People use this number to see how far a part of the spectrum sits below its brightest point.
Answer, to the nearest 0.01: 0.44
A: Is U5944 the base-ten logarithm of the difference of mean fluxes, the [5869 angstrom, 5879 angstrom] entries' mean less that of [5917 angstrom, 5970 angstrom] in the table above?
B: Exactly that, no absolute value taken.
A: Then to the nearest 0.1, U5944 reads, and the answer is -1.4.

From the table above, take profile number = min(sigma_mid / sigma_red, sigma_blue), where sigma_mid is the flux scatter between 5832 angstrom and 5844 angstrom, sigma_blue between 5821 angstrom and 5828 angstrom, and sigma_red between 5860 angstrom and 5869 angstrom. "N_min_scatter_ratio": 0.01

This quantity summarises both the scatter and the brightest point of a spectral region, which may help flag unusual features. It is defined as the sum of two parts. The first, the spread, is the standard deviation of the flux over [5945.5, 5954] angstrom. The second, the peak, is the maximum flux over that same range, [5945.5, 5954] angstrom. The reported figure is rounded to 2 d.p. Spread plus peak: 8.96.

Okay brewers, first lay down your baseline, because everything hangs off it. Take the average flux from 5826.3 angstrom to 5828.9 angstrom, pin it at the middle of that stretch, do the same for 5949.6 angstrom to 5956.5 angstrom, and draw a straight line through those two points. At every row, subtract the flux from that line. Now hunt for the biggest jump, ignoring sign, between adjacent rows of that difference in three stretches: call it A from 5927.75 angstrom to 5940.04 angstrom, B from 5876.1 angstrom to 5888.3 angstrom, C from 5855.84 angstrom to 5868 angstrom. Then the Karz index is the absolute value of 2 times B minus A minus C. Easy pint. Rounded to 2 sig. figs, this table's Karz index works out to 0.35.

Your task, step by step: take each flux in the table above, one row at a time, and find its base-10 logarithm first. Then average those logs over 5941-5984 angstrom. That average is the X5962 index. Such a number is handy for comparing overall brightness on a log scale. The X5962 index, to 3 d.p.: 0.947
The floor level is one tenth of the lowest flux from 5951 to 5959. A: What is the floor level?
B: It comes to 0.875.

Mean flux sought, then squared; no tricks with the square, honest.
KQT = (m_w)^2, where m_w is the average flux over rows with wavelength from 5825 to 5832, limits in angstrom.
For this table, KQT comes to 87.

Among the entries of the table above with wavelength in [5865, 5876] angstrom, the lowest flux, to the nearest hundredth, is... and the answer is 8.81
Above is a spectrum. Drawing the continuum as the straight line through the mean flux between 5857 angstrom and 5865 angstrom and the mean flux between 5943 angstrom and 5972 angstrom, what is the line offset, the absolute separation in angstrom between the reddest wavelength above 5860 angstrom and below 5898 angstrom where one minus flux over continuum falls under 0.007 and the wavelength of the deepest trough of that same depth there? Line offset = 17.6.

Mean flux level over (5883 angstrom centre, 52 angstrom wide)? 8.2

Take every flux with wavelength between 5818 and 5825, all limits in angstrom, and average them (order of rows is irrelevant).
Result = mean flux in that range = 9.3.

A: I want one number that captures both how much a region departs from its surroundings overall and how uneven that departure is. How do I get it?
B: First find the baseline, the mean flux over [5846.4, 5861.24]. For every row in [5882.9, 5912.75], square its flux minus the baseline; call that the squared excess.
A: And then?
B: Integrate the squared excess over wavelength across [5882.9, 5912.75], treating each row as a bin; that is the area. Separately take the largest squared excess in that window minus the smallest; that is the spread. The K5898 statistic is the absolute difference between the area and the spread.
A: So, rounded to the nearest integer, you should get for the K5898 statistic 62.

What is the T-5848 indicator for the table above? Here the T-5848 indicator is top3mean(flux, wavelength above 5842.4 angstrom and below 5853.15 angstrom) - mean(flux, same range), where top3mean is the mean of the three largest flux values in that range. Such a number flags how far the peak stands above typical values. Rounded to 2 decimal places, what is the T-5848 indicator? 0.11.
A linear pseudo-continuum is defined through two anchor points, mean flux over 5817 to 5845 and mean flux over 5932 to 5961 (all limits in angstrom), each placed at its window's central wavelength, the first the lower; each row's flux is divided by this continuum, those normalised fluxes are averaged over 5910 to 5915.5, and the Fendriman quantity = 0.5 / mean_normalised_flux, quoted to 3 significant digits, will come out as 0.526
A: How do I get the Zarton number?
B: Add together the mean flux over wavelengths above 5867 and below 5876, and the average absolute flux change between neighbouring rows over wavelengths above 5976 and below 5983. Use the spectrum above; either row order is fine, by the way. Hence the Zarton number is 8.9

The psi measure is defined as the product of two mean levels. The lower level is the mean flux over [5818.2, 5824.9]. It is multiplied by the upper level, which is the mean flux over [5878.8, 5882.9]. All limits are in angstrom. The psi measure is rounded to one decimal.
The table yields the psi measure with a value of 78.2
